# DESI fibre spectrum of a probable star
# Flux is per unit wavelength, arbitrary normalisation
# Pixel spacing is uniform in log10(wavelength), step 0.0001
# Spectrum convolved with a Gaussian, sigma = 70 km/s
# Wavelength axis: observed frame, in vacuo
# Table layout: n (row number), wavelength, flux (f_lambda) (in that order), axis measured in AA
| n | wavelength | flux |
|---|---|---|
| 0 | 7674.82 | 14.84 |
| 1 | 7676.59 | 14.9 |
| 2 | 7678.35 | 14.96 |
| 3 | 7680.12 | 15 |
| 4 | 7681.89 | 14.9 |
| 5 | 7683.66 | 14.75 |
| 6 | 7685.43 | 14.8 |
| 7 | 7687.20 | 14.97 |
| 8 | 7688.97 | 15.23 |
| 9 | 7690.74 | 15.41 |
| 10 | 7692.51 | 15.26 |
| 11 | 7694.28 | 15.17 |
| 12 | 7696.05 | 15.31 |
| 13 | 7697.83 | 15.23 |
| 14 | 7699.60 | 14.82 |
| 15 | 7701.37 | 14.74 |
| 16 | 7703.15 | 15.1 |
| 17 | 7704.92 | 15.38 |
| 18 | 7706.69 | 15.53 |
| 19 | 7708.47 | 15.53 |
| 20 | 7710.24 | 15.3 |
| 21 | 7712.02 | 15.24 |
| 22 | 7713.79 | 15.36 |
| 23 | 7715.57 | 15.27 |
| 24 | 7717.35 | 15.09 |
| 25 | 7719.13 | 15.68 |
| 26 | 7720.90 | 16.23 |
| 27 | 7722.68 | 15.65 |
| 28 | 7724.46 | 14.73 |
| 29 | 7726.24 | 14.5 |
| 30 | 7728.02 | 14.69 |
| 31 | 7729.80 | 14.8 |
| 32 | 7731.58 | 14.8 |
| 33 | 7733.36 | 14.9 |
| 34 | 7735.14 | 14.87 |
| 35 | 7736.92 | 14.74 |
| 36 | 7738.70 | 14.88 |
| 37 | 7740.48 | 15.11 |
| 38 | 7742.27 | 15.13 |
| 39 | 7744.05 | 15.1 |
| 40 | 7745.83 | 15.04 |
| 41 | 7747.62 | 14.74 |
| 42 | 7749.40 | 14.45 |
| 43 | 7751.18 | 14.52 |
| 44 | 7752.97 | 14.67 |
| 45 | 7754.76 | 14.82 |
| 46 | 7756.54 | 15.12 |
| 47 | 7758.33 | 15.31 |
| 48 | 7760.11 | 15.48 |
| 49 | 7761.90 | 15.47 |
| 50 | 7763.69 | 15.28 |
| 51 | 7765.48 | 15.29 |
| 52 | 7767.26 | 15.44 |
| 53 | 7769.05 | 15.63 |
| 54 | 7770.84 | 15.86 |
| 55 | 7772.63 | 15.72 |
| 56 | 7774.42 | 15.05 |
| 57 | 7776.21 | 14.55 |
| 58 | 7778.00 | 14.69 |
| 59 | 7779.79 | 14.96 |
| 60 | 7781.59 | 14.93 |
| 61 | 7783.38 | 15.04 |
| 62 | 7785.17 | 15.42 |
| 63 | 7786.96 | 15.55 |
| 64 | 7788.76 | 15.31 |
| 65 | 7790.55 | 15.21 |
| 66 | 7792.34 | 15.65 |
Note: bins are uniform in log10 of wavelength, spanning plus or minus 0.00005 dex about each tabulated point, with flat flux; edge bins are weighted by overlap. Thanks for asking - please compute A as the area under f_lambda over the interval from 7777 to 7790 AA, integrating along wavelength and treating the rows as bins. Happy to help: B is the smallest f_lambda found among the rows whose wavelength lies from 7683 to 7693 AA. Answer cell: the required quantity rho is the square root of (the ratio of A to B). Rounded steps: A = 197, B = 14.75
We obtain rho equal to 3.7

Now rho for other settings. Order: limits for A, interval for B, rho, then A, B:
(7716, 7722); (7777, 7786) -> 2.5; 94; 14.69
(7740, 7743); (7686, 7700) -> 1.7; 45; 14.82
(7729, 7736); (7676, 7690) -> 2.7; 104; 14.75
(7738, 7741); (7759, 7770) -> 1.7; 45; 15.28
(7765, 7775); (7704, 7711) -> 3.2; 155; 15.3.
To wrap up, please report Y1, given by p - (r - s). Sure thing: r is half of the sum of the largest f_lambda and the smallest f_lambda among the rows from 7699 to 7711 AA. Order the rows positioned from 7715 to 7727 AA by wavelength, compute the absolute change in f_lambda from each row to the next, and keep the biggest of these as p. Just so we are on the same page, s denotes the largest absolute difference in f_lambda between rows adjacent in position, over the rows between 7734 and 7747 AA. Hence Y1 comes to -14.0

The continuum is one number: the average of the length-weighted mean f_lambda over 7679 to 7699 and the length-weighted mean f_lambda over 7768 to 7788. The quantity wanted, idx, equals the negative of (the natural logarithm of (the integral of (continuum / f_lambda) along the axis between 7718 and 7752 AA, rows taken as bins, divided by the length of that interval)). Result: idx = -0.012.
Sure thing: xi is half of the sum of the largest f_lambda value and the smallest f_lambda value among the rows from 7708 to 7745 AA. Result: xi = 15.4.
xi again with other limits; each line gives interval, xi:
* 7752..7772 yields 15.3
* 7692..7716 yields 15.1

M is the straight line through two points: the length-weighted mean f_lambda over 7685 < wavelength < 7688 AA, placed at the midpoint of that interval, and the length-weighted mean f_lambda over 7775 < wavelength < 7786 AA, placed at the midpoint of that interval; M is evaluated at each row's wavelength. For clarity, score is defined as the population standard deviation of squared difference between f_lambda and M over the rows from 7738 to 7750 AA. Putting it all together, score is 0.068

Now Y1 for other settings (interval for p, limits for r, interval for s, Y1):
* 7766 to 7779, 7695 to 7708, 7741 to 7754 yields -14.2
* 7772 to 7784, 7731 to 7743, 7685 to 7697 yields -14.0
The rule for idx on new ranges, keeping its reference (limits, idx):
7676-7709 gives -0.003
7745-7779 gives -0.003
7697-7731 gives 0.003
